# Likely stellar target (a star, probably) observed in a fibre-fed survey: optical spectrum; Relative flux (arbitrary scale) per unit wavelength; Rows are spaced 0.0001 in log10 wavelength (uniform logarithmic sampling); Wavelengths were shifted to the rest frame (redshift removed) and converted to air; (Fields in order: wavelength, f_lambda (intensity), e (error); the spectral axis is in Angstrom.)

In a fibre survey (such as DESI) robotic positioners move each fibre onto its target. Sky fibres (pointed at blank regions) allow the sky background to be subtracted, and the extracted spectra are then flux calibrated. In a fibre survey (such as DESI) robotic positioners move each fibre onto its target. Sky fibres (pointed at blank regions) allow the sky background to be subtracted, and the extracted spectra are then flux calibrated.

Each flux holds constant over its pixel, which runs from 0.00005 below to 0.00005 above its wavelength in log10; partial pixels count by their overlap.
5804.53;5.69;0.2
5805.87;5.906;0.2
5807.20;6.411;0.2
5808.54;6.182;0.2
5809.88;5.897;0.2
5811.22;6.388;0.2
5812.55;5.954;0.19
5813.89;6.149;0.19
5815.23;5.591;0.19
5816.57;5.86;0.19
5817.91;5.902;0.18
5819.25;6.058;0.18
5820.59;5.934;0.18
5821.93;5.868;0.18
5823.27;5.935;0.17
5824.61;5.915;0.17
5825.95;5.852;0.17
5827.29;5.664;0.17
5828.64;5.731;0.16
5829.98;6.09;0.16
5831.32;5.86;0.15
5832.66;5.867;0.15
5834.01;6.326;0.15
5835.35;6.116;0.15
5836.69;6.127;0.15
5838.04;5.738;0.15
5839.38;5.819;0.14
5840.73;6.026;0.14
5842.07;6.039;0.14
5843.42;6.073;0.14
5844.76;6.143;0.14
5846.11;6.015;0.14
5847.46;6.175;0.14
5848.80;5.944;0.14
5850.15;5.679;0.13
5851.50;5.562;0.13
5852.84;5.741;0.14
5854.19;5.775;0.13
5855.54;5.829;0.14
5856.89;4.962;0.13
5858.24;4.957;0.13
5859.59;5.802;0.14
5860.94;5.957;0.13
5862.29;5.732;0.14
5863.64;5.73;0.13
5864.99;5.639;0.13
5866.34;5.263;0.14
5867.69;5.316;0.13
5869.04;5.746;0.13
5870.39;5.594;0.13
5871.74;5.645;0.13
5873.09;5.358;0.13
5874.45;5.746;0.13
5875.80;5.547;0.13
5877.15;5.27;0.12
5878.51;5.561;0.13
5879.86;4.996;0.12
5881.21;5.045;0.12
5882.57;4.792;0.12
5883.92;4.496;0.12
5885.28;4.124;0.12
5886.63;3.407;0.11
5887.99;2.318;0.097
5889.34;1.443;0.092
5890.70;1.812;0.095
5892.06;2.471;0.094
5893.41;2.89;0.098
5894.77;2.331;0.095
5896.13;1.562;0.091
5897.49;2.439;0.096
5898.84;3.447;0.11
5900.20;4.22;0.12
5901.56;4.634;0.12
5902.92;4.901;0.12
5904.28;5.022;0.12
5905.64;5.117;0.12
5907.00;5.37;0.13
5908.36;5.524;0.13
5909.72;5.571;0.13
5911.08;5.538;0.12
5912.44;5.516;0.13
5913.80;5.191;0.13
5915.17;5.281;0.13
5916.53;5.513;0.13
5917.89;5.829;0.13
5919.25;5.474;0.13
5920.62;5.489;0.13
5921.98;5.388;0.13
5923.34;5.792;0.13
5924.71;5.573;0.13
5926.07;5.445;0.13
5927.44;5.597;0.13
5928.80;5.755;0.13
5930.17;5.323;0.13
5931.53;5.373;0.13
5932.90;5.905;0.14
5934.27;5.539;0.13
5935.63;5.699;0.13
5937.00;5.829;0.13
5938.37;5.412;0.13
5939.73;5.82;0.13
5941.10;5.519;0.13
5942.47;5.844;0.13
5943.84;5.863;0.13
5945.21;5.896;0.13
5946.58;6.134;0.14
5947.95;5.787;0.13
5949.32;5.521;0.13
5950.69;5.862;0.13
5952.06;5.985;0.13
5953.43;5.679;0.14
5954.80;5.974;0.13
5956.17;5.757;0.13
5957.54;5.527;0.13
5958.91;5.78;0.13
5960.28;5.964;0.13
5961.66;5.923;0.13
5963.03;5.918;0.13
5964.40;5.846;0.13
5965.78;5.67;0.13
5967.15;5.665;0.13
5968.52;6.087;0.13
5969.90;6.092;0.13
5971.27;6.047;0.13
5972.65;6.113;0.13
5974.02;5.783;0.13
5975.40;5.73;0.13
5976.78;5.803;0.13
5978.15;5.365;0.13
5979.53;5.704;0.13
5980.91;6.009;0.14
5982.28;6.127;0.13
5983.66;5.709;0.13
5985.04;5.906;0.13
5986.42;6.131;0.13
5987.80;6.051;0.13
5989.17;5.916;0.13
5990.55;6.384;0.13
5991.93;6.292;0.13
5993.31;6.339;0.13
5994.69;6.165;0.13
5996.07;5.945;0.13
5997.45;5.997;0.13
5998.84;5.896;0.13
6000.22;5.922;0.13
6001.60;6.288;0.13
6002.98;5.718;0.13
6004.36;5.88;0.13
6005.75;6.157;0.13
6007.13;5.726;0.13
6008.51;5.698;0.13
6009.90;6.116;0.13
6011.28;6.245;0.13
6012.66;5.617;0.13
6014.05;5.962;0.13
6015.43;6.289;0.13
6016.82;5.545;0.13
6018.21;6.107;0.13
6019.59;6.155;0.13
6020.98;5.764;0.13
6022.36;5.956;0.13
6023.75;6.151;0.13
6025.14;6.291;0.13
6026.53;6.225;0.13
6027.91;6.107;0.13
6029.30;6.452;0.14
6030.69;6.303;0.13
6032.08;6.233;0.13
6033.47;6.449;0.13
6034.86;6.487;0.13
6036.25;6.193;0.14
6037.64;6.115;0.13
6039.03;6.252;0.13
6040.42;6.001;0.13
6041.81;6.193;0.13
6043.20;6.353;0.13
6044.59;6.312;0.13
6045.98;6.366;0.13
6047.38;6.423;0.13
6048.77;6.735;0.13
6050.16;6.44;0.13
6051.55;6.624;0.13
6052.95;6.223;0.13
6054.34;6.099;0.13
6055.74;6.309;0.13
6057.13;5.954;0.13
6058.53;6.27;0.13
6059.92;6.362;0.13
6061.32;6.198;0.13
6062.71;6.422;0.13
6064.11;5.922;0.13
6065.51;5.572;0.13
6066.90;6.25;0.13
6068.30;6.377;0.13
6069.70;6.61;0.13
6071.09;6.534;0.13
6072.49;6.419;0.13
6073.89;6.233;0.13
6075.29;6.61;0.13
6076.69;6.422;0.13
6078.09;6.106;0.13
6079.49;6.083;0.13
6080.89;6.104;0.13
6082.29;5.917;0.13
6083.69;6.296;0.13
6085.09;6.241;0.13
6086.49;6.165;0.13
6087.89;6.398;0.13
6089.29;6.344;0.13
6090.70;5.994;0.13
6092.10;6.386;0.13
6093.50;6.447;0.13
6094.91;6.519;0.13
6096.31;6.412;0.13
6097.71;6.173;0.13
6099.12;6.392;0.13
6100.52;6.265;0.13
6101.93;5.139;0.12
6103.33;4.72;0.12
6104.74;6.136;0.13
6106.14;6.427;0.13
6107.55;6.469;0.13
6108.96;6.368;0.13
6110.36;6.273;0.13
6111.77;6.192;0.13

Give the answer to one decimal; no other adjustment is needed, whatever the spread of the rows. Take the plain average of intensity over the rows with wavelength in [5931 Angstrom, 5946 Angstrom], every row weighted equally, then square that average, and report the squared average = 32.5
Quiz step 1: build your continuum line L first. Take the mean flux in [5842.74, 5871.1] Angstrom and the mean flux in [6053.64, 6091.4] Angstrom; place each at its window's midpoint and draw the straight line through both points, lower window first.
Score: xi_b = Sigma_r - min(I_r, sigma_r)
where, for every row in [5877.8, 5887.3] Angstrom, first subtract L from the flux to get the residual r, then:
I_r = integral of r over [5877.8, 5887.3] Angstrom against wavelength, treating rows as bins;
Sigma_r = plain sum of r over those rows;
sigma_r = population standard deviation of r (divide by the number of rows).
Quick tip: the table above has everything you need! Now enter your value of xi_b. 2.8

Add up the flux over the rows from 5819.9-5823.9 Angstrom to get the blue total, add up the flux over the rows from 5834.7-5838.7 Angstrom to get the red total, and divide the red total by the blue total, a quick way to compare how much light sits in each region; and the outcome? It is 1.01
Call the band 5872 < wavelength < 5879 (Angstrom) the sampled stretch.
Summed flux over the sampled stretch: 27.5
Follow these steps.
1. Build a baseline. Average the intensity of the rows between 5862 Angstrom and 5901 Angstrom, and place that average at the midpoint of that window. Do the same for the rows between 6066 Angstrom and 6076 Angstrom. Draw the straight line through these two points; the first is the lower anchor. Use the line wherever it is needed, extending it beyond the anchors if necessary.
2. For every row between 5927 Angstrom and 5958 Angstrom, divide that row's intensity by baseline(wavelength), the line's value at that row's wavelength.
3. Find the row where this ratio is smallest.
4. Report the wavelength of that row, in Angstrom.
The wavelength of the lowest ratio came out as 5957.54 Angstrom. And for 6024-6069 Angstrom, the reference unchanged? 6065.51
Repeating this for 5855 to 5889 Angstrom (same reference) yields 5887.99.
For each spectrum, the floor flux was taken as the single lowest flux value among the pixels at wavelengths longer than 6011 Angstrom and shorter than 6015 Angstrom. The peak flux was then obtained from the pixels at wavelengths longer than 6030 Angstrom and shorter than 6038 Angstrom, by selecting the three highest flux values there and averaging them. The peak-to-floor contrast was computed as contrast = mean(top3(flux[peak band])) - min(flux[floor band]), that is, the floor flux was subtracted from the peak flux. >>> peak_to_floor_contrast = 0.80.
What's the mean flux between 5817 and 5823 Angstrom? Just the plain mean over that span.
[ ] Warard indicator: 5.9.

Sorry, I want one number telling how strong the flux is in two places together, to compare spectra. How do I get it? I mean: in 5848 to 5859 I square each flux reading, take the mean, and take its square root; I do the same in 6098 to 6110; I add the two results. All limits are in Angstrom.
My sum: 11.6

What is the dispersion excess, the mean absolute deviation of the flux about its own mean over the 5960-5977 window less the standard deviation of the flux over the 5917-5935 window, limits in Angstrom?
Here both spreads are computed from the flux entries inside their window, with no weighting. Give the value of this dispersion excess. -0.05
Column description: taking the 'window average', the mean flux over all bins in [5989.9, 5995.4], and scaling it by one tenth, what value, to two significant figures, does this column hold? 0.63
